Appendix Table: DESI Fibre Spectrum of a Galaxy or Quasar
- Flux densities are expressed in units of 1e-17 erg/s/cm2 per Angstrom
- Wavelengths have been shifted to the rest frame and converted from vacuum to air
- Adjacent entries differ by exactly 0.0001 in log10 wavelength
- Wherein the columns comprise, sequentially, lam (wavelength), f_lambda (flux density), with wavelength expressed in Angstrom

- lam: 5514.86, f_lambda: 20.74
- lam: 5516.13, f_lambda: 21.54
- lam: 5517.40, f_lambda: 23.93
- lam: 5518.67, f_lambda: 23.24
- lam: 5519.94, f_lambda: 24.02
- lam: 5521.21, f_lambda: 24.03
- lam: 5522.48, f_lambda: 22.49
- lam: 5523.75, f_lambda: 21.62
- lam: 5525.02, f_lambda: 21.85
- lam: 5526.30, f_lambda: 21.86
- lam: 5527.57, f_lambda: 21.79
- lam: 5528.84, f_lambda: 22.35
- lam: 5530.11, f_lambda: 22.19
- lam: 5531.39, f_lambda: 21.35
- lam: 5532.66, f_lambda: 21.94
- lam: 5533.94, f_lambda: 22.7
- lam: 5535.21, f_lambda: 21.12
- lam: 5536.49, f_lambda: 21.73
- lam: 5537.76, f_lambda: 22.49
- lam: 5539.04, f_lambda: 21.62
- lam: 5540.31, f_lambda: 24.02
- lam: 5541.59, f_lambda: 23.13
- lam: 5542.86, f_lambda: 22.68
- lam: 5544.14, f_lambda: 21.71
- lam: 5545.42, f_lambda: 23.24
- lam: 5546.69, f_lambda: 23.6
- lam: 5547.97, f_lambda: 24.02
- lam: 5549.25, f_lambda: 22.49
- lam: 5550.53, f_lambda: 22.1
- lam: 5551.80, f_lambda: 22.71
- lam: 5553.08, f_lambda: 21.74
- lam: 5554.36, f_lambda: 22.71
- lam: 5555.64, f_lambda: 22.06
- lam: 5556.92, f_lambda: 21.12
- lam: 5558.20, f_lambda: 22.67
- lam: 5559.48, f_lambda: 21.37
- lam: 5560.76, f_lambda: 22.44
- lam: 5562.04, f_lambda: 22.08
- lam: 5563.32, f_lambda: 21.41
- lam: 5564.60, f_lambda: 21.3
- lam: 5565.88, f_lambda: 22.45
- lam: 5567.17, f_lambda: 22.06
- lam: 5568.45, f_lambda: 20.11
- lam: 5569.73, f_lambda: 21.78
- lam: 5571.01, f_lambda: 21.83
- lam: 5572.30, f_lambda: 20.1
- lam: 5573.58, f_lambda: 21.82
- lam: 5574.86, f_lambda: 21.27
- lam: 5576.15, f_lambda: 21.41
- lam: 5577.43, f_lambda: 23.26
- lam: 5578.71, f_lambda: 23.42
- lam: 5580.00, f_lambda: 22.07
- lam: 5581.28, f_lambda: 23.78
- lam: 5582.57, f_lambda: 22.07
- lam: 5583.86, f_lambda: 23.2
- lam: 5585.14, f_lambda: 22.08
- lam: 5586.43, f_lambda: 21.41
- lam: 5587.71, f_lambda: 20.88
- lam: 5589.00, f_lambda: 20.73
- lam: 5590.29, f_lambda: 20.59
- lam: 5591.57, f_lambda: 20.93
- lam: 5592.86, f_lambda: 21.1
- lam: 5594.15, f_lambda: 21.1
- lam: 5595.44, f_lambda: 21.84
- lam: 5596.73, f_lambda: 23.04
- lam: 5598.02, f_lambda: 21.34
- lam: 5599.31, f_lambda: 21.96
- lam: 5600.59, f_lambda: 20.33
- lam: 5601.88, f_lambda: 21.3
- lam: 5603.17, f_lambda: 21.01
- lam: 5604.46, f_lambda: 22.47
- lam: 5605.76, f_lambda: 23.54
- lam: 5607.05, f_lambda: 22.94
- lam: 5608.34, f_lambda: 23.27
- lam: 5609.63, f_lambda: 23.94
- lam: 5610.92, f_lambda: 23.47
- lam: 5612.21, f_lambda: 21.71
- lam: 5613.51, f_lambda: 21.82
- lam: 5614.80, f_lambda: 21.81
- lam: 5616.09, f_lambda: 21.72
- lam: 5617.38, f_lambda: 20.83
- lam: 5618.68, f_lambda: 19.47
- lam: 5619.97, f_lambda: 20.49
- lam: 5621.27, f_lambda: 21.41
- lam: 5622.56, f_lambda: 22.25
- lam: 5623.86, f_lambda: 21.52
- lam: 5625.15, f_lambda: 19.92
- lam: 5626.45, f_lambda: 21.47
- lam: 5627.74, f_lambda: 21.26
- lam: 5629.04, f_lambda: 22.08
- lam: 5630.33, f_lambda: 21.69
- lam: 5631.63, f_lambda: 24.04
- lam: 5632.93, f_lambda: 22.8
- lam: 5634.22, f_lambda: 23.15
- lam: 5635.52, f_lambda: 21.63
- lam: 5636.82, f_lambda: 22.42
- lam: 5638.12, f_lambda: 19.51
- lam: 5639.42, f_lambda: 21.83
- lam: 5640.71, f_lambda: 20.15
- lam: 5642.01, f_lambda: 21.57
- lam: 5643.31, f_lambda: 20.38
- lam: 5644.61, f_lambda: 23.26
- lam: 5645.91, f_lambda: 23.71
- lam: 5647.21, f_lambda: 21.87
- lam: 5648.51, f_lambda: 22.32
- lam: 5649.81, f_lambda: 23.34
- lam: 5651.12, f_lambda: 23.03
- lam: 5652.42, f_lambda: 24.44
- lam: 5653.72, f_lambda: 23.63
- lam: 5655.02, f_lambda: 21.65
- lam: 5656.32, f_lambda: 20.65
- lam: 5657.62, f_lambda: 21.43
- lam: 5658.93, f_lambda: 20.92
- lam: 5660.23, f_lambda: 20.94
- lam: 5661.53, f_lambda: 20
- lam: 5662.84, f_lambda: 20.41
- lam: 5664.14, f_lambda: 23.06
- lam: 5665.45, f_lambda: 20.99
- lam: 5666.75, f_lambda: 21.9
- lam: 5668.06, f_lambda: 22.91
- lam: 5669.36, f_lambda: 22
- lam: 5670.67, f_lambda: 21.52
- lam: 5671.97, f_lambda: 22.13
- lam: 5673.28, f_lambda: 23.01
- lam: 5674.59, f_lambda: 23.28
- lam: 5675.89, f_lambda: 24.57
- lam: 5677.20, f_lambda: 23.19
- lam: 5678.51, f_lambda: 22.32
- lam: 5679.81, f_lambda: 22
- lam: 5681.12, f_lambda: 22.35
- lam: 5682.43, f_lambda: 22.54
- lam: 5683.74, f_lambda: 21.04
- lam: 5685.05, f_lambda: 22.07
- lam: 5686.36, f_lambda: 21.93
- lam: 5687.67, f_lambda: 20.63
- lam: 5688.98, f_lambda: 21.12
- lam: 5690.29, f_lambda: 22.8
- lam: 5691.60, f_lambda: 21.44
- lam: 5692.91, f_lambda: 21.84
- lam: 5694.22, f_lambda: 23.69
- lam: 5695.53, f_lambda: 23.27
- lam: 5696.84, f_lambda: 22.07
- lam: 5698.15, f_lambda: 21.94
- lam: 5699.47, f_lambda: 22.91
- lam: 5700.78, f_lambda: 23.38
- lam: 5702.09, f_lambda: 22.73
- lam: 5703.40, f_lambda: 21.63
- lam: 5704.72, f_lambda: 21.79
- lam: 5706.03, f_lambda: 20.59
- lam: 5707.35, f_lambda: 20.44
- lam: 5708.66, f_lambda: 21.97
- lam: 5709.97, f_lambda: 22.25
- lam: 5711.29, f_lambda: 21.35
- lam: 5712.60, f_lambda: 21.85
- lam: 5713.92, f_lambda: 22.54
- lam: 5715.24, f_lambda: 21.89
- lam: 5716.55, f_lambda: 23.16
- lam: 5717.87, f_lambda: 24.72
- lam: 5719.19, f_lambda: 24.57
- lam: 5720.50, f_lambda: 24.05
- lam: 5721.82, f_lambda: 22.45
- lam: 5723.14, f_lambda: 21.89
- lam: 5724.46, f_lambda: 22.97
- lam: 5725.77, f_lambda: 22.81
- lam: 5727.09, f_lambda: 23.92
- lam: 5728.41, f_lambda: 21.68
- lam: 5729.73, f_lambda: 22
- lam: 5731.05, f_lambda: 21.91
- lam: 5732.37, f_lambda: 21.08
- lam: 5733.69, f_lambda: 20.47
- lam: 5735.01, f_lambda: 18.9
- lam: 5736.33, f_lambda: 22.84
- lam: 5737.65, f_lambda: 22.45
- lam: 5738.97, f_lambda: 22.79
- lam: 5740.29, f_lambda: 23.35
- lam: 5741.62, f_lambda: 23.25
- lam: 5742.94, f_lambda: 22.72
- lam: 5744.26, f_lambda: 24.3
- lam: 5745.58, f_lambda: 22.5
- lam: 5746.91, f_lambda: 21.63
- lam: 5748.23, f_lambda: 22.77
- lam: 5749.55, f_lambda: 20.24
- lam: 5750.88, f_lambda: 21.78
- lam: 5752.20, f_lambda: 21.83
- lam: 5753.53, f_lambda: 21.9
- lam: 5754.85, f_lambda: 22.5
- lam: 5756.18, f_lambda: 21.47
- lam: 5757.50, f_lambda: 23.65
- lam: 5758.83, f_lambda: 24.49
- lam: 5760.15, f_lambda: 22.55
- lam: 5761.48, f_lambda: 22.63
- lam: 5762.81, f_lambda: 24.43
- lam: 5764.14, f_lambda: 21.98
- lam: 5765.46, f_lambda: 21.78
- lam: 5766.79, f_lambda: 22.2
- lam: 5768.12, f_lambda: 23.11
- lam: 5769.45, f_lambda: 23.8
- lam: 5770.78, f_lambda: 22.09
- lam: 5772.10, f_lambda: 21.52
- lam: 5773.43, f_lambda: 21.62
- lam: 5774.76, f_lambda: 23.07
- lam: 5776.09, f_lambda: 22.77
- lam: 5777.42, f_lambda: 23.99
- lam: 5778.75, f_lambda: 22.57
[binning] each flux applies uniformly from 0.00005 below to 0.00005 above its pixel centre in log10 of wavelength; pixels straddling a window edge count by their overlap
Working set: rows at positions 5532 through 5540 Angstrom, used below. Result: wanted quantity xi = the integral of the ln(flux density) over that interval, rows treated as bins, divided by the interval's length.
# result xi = 3.09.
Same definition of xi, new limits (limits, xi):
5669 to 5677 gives 3.13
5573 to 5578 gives 3.09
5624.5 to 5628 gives 3.04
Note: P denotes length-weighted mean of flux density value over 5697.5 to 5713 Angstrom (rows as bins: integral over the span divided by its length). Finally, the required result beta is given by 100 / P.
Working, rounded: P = 21.9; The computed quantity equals 4.57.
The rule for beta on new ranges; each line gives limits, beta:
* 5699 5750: 4.48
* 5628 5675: 4.54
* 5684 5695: 4.56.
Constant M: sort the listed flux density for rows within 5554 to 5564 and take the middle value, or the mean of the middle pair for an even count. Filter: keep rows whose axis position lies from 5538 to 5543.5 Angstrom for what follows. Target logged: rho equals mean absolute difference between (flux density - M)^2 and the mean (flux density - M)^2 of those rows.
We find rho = 1.2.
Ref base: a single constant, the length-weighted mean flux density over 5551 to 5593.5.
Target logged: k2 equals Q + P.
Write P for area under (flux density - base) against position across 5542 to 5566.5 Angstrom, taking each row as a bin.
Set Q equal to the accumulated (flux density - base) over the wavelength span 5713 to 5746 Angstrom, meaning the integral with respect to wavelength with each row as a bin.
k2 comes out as 38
